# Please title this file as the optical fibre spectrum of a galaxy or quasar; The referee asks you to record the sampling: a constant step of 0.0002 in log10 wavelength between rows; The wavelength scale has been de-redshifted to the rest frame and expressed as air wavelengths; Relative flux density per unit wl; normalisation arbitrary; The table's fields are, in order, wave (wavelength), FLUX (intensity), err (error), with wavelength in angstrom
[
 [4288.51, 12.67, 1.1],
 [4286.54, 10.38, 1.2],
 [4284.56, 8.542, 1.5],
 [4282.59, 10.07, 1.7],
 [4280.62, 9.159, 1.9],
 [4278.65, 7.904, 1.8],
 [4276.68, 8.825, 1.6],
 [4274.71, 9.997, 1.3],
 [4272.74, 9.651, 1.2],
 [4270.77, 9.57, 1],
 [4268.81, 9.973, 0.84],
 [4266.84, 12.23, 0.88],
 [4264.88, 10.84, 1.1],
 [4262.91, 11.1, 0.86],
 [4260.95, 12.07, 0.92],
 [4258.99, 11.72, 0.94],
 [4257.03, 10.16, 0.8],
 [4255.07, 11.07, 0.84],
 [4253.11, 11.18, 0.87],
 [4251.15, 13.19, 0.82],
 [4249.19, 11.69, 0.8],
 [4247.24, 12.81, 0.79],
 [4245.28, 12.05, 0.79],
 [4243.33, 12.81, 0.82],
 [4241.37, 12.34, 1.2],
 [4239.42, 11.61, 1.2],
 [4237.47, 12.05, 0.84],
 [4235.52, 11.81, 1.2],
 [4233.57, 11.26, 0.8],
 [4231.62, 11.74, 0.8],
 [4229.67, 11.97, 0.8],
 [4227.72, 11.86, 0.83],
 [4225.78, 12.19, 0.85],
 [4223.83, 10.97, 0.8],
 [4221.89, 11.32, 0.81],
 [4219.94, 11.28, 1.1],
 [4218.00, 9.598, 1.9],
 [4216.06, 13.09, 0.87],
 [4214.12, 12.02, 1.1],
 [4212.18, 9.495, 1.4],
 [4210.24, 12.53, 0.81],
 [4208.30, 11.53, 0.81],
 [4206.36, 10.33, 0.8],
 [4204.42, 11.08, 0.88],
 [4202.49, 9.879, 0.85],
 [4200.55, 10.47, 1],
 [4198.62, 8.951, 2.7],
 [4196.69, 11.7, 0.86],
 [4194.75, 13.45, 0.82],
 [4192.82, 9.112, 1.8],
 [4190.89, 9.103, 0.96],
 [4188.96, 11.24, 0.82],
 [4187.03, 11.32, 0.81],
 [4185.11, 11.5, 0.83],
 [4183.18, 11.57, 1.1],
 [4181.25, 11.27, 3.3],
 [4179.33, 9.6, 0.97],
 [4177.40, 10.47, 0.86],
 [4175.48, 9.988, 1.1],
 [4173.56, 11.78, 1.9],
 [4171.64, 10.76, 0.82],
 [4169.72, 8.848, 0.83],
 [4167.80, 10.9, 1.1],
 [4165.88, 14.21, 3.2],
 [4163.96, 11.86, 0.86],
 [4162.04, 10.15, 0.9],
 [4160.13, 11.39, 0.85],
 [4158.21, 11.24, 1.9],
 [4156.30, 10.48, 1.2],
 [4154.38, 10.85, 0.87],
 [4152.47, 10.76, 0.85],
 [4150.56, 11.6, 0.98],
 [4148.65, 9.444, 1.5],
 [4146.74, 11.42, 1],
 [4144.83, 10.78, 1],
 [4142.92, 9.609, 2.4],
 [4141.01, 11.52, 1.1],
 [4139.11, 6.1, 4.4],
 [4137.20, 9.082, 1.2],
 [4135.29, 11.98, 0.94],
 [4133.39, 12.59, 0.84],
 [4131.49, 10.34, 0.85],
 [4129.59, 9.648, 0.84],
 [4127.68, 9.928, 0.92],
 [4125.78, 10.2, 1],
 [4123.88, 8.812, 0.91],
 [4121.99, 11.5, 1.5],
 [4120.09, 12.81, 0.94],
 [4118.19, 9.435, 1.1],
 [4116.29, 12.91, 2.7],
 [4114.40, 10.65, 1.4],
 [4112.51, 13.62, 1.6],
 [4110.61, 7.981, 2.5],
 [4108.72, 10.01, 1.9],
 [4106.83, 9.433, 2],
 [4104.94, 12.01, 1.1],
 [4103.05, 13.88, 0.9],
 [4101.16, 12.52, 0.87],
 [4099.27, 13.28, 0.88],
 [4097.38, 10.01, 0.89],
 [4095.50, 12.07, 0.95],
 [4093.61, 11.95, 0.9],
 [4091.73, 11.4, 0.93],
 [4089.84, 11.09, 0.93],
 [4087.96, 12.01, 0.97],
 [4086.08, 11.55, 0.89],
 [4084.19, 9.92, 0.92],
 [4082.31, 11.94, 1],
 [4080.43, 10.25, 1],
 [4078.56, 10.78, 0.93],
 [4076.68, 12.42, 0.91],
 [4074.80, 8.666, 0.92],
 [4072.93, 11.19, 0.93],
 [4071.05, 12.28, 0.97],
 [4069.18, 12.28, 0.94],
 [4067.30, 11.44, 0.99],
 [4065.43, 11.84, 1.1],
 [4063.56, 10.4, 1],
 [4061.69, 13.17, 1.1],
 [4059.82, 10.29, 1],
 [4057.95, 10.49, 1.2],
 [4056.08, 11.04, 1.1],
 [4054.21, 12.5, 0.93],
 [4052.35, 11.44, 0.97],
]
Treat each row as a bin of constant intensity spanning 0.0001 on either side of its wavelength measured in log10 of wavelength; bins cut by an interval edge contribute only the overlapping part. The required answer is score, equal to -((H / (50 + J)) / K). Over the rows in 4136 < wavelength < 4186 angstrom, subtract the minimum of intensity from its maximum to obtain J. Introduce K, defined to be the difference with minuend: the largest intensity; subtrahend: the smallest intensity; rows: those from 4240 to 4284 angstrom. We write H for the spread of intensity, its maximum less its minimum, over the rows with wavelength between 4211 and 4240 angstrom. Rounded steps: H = 3.6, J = 8.1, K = 5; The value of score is -0.012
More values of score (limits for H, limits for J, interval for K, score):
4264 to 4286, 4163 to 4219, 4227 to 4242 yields -0.072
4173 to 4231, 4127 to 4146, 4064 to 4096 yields -0.021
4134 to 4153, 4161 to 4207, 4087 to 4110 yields -0.024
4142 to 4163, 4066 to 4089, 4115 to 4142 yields -0.006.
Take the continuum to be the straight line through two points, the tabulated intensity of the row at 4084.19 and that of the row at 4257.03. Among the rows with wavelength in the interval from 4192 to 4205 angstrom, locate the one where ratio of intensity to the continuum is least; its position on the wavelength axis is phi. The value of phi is 4198.62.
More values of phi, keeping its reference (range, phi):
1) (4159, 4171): 4169.72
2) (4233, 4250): 4233.57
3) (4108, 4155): 4139.11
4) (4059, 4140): 4139.11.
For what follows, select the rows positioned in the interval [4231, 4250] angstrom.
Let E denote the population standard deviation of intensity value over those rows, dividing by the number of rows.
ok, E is 0.48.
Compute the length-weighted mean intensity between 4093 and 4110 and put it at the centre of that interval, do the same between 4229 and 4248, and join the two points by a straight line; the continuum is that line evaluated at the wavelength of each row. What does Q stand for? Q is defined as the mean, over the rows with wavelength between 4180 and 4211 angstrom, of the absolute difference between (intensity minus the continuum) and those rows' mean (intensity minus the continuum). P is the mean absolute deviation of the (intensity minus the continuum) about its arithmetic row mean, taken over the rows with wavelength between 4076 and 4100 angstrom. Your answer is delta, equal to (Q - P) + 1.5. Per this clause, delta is 1.69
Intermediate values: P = 0.79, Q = 1.0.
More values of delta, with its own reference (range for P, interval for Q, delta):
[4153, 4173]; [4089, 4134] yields 2.00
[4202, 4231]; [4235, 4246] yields 0.98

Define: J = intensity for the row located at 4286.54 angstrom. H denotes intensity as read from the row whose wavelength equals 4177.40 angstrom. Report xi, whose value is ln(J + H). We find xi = 3.04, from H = 10.47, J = 10.38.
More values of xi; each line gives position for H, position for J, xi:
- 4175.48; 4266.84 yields 3.10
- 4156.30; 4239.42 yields 3.10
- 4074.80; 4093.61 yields 3.03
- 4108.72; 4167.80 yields 3.04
